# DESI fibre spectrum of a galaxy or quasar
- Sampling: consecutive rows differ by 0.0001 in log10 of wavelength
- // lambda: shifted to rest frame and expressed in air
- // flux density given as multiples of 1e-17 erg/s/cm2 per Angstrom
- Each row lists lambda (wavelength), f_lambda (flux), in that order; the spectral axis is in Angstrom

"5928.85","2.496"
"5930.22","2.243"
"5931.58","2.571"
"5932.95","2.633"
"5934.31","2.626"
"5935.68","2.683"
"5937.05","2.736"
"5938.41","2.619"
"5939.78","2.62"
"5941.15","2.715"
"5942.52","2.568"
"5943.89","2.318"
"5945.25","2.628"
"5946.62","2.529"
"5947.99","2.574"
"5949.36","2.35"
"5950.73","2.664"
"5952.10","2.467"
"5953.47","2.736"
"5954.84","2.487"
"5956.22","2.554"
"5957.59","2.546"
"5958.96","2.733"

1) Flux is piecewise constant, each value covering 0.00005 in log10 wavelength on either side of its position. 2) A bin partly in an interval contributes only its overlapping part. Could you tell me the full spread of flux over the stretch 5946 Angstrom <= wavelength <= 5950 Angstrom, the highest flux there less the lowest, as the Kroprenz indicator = 0.22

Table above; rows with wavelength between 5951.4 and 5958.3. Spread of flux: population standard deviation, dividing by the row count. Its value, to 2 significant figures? 0.095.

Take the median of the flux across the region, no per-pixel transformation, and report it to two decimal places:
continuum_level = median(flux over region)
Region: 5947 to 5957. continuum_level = 2.55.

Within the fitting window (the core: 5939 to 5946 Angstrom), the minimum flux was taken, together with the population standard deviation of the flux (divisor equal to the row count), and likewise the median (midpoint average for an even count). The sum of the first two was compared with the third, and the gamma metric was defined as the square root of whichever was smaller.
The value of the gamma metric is 1.57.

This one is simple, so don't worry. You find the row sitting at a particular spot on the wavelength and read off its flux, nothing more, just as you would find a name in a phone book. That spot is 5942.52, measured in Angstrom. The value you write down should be 2.568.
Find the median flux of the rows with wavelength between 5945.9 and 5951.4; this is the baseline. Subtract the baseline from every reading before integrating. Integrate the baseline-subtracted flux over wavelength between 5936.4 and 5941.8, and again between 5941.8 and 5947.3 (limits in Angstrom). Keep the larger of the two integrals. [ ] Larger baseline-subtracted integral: 0.7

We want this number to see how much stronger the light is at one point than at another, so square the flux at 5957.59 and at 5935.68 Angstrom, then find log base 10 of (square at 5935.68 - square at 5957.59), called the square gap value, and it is -0.14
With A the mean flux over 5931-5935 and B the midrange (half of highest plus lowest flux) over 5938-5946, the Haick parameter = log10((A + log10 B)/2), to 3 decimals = 0.178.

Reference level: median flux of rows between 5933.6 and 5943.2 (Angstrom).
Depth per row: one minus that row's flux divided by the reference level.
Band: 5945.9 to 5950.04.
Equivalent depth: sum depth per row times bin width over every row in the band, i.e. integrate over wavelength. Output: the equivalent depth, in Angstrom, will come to 0.22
